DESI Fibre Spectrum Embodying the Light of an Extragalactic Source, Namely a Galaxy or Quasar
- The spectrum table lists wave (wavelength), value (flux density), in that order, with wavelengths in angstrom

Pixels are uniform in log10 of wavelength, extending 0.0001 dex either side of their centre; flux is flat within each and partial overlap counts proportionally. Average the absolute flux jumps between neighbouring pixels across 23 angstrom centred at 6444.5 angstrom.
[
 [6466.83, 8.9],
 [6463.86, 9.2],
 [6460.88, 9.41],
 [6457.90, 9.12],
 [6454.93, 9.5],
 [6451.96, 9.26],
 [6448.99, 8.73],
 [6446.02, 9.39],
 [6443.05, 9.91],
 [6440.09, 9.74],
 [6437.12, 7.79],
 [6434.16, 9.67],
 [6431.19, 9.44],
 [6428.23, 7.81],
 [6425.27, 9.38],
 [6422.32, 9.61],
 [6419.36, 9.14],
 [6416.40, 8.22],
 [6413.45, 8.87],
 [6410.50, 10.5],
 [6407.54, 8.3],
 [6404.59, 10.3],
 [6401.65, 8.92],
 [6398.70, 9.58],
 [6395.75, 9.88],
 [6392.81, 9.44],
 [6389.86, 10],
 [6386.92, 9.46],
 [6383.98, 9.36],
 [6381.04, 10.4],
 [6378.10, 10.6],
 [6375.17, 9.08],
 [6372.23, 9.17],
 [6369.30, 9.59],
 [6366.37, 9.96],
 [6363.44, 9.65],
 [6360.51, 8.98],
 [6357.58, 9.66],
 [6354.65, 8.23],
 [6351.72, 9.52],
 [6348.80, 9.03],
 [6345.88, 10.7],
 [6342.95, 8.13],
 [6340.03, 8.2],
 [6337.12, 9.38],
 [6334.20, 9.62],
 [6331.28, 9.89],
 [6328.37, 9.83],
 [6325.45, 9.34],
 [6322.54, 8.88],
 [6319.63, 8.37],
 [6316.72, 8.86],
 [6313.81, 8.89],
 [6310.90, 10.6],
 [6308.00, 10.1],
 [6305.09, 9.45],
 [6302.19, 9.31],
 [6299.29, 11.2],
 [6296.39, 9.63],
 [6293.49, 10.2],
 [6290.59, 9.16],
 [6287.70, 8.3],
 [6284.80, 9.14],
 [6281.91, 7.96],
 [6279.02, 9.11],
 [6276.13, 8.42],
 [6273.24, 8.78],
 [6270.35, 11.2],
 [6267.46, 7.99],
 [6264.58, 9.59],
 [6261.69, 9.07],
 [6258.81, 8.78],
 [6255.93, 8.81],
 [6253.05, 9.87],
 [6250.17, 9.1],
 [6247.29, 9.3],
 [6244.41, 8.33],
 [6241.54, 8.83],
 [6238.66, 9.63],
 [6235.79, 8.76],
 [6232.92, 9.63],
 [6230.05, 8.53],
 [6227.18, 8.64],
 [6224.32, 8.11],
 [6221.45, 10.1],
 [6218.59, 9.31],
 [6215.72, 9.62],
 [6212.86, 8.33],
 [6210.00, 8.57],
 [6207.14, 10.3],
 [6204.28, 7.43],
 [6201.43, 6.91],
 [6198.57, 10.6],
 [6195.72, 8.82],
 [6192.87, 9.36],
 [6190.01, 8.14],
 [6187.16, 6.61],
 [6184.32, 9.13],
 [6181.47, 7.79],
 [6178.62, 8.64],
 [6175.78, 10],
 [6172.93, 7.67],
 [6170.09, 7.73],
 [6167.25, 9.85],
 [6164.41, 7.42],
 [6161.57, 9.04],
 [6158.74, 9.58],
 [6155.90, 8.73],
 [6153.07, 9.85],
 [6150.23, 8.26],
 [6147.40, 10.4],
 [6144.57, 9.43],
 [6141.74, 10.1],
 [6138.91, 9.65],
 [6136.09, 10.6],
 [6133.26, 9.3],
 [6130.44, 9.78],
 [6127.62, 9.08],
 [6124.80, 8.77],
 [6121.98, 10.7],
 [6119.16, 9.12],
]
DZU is 0.85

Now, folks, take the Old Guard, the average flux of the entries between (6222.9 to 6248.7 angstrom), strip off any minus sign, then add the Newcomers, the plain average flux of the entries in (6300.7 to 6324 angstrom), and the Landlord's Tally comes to 18.17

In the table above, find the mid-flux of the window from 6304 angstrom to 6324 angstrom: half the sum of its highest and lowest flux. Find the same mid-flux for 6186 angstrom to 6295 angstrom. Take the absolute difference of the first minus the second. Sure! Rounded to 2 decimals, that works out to 0.58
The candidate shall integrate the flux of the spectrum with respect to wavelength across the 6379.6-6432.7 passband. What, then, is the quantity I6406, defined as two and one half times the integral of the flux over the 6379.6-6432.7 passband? 1243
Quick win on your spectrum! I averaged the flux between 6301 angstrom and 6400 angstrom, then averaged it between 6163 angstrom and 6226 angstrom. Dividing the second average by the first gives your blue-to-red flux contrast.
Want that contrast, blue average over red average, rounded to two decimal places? 0.92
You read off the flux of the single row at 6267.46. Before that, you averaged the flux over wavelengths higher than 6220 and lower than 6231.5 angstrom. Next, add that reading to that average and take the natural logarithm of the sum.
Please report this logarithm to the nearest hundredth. 2.82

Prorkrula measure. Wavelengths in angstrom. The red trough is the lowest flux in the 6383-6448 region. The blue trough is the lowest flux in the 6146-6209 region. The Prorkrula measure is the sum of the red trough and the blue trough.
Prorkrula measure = 14.4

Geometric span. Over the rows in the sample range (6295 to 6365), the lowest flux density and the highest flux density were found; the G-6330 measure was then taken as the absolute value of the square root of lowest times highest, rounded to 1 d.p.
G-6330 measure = 9.5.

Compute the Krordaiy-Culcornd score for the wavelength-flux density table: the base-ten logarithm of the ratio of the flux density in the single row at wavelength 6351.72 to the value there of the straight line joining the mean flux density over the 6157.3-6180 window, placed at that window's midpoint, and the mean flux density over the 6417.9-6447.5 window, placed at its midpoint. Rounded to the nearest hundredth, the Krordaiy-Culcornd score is 0.02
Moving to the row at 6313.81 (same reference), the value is 0.00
